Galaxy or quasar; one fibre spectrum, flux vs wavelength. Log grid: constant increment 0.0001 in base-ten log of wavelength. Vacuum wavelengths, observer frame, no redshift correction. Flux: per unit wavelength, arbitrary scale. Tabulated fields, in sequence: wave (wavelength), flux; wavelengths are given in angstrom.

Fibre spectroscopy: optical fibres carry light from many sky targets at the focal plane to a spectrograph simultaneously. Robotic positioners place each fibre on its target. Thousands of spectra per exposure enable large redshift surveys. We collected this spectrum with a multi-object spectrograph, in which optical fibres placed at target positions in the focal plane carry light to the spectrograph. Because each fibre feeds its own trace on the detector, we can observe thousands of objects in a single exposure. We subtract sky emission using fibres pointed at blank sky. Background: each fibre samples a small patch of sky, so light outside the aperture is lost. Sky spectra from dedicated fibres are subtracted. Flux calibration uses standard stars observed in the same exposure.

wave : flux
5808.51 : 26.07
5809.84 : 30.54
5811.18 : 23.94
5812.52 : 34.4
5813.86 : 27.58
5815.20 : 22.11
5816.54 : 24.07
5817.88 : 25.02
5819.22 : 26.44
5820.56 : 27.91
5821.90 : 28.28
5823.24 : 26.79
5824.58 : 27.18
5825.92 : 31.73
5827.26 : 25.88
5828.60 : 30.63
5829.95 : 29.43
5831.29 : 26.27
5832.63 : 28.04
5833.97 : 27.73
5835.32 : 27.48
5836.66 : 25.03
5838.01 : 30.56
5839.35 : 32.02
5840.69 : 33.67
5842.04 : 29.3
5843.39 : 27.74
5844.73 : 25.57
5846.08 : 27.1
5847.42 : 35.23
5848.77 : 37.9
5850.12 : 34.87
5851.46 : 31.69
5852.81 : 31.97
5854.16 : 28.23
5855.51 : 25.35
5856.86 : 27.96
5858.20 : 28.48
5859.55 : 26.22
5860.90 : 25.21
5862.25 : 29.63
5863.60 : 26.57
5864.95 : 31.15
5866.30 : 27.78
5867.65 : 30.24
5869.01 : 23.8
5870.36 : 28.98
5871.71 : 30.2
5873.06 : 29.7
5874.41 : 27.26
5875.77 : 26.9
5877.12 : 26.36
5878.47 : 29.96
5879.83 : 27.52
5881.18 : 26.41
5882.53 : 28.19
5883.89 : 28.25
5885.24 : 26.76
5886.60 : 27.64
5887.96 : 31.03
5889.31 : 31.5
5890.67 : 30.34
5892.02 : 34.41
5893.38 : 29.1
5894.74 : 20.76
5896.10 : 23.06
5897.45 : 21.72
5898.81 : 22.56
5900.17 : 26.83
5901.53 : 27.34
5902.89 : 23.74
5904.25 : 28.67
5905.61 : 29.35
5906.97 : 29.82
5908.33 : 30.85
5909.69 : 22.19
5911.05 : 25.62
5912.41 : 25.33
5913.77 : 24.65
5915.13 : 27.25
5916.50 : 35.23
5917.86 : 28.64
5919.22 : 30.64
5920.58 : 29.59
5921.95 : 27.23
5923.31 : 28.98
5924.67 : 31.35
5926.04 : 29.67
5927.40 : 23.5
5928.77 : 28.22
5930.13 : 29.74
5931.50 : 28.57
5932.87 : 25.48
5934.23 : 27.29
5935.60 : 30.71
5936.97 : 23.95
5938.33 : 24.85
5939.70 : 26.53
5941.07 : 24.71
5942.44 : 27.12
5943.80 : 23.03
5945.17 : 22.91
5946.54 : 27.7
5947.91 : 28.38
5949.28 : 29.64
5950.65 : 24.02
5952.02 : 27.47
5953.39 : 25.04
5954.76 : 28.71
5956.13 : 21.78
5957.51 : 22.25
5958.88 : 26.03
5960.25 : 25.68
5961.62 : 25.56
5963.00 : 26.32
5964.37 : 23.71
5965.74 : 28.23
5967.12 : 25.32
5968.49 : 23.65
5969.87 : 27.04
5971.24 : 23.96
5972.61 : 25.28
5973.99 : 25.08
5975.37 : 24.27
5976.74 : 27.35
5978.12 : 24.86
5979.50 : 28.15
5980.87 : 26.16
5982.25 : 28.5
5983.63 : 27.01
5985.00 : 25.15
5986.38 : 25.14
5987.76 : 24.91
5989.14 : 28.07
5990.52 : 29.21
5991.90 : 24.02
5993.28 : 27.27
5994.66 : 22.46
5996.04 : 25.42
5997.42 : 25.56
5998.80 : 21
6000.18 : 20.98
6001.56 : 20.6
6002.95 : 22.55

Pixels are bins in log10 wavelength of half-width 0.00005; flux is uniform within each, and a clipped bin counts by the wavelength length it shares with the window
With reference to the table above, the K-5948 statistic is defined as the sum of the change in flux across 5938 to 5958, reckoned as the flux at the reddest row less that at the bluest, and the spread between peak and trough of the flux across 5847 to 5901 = 15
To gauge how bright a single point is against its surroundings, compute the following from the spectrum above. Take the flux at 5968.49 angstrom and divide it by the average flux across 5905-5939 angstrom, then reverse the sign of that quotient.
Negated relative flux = -0.85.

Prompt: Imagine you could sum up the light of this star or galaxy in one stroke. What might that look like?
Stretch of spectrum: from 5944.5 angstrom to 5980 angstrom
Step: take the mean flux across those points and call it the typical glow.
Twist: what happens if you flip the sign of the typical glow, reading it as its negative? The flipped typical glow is -25.7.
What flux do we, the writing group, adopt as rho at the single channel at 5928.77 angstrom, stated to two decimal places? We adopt 28.22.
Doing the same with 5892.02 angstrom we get 34.41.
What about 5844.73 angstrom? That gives 25.57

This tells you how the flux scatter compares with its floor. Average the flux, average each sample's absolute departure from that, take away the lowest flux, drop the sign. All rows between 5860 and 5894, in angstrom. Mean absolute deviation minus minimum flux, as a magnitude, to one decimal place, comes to 22.0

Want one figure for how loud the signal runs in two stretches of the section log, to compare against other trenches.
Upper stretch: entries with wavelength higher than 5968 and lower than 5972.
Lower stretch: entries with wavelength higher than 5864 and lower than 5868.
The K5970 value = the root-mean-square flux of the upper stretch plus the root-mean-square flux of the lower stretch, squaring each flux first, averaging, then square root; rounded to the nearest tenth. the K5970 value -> 54.7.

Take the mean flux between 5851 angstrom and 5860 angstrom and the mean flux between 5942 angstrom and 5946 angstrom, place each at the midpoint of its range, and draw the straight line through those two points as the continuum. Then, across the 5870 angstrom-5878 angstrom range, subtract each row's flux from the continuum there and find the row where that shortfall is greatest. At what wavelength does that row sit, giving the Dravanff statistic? 5877.12 angstrom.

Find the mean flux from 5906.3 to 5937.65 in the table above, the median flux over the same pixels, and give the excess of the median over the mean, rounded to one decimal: 0.5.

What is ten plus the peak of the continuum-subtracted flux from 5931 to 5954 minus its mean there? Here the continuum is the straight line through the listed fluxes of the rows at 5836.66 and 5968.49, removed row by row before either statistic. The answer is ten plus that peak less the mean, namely 14.3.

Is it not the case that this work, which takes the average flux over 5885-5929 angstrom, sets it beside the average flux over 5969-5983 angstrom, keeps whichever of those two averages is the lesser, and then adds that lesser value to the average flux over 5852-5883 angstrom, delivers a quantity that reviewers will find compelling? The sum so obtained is 54.1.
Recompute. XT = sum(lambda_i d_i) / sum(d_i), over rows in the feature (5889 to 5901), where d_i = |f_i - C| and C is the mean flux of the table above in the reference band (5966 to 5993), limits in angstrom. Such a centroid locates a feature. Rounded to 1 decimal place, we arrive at 5893.7 angstrom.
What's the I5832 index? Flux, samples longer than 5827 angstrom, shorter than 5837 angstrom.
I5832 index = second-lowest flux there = 25.88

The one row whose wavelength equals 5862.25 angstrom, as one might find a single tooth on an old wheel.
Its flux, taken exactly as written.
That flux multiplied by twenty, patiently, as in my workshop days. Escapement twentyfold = 593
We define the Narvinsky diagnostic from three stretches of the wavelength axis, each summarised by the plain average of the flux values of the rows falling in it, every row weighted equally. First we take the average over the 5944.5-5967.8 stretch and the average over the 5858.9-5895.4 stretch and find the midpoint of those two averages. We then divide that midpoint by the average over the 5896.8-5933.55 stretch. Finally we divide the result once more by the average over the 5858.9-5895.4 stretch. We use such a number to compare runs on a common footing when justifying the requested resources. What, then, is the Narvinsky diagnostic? 0.0348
